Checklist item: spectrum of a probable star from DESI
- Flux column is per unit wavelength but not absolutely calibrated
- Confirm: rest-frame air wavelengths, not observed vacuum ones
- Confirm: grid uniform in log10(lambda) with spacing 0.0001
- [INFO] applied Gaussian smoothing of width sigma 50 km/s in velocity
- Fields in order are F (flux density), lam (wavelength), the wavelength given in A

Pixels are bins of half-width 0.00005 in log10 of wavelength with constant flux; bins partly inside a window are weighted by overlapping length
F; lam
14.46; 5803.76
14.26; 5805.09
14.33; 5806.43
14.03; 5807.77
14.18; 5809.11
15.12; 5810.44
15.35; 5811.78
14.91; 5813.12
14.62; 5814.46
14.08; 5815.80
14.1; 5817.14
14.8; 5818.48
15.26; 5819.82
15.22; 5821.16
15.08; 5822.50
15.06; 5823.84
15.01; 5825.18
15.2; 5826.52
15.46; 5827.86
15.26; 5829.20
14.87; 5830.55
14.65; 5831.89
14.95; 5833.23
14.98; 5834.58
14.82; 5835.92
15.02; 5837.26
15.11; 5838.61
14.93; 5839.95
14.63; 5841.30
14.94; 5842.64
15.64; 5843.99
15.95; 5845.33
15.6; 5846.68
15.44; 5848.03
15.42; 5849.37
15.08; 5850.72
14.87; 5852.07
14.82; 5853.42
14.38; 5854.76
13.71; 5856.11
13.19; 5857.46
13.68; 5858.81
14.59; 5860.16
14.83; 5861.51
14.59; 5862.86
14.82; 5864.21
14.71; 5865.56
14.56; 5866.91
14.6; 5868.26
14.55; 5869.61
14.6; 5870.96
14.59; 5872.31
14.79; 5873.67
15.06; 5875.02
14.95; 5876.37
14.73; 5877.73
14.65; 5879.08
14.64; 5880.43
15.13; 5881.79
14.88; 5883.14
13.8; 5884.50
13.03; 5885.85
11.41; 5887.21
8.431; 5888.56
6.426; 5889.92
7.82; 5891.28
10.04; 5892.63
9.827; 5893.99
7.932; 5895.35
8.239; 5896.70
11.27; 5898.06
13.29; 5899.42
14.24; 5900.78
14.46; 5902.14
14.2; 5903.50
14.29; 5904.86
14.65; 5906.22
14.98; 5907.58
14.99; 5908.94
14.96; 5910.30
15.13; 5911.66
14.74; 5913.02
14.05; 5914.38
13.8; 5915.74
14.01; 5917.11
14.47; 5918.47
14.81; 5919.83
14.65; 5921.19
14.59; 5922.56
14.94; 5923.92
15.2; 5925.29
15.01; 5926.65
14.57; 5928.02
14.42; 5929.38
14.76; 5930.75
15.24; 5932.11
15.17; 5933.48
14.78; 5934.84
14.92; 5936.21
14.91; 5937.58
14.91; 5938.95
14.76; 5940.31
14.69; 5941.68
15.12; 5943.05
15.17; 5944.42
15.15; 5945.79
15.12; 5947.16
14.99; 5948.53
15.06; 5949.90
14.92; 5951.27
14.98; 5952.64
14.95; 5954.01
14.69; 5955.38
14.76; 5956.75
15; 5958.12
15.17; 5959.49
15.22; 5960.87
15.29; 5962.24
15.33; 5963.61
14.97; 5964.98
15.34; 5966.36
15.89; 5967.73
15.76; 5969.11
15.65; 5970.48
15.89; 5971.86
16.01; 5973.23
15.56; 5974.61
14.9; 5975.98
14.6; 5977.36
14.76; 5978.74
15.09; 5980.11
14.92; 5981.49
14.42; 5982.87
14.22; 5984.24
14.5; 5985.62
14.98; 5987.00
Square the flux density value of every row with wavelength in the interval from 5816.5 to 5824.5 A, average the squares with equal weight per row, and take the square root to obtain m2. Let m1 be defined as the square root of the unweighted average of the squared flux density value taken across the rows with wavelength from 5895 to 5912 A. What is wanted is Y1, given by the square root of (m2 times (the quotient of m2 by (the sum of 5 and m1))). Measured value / 3.47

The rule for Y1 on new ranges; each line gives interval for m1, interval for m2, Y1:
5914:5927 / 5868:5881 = 3.33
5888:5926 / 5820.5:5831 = 3.55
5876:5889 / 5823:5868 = 3.44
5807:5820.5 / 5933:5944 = 3.36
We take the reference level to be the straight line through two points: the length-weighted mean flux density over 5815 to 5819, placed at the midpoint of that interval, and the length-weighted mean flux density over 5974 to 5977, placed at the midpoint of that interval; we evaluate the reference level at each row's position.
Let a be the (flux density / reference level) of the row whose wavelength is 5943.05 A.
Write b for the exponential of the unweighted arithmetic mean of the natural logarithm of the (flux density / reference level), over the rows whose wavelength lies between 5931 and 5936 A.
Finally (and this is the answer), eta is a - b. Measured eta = 0.000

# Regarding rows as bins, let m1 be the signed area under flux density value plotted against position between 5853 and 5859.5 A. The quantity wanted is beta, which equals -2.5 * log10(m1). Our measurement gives -4.89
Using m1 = 91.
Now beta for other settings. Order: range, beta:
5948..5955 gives -5.05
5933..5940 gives -5.05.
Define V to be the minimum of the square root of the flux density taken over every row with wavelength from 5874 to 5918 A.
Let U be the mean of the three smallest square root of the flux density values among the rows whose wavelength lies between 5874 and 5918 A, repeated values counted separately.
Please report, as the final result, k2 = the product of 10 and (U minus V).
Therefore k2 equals 1.81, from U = 2.72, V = 2.53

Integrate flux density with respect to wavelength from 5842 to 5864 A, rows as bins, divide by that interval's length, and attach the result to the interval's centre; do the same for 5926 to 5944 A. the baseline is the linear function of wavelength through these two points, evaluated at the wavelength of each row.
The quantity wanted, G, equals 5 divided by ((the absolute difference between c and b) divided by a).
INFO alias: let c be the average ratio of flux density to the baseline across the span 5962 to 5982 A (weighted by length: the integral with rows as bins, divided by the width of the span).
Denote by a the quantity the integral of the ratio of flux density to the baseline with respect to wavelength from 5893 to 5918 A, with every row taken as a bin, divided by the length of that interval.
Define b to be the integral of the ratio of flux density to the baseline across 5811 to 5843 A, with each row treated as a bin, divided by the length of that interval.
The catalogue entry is 246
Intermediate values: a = 0.89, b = 1.01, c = 1.03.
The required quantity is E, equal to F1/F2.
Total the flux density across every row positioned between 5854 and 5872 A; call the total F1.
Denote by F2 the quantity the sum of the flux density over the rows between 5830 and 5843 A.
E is 1.3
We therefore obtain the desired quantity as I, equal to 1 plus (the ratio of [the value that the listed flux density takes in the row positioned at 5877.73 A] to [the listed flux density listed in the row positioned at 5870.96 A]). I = 2.01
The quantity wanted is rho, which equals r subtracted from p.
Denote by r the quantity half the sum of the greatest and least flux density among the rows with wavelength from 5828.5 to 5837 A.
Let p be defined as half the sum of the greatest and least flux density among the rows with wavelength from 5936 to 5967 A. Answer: 0.1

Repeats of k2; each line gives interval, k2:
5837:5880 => 0.46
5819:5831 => 0.14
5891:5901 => 0.31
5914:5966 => 0.21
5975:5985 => 0.25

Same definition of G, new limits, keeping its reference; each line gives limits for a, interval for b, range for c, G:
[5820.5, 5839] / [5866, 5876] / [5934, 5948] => 390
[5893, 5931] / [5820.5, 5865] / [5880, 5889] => 38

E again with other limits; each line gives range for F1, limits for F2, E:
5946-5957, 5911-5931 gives 0.5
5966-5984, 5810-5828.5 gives 0.9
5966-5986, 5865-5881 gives 1.3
